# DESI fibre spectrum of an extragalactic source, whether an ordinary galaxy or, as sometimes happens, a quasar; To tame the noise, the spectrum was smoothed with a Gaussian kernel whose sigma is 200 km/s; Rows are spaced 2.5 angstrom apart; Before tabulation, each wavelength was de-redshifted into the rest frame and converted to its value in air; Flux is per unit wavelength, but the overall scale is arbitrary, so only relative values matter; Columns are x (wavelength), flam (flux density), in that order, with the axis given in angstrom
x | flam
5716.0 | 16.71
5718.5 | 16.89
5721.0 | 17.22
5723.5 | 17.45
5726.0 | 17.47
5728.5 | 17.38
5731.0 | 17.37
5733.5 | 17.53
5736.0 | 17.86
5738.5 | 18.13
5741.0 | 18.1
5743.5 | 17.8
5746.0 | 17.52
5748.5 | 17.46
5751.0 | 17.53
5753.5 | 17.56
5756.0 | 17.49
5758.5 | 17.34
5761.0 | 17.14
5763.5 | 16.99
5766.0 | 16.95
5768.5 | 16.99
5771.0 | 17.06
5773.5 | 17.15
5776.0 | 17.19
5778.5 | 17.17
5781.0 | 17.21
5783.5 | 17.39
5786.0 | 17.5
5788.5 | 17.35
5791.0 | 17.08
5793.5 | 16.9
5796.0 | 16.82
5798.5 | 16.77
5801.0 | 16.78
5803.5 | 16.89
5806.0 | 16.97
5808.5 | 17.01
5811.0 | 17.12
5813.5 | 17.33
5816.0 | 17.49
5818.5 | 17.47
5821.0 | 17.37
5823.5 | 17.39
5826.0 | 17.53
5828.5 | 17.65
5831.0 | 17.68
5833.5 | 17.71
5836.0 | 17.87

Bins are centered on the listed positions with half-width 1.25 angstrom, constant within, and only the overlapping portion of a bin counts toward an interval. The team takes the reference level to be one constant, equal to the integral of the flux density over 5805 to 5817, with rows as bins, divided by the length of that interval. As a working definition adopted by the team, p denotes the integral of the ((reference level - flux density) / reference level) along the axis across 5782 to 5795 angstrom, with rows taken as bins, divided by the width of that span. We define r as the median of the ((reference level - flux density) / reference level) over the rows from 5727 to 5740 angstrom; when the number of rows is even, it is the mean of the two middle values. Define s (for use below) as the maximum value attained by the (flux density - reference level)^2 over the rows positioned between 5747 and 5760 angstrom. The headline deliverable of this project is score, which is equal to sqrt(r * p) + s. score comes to 0.15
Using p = -0.0031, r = -0.0202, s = 0.14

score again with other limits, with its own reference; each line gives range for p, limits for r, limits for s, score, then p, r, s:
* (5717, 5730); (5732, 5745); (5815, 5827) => 0.14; -0.0053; -0.0395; 0.12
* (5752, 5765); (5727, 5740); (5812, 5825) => 0.11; -0.0070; -0.0202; 0.09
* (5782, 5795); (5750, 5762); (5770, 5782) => 0.02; -0.0031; -0.0179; 0.01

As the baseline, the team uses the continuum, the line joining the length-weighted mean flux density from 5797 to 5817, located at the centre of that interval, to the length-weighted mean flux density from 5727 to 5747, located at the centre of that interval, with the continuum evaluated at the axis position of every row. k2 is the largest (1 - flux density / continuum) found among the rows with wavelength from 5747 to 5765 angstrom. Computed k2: 0.027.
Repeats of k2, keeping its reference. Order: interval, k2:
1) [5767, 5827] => 0.024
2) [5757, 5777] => 0.028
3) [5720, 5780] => 0.036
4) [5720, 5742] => 0.036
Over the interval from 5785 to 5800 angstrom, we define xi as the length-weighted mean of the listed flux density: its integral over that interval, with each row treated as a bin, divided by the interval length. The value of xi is 17.1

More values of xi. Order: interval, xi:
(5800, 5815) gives 17.0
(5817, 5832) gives 17.5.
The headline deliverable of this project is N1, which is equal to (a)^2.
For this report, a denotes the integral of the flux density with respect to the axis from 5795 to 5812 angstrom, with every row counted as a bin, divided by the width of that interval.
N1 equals 286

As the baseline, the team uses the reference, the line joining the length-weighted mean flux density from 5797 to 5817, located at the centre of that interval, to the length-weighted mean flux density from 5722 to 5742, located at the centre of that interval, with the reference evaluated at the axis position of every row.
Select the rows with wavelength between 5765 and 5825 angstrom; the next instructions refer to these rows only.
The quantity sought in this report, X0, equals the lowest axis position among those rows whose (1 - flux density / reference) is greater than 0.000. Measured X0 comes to 5766.0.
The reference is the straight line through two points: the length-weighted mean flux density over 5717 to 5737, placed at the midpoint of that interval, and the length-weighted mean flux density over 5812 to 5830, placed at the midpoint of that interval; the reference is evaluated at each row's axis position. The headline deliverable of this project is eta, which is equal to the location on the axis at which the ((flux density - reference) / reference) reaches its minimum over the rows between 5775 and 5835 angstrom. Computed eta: 5798.5 angstrom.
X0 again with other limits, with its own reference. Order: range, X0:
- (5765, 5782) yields 5766.0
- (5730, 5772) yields 5731.0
